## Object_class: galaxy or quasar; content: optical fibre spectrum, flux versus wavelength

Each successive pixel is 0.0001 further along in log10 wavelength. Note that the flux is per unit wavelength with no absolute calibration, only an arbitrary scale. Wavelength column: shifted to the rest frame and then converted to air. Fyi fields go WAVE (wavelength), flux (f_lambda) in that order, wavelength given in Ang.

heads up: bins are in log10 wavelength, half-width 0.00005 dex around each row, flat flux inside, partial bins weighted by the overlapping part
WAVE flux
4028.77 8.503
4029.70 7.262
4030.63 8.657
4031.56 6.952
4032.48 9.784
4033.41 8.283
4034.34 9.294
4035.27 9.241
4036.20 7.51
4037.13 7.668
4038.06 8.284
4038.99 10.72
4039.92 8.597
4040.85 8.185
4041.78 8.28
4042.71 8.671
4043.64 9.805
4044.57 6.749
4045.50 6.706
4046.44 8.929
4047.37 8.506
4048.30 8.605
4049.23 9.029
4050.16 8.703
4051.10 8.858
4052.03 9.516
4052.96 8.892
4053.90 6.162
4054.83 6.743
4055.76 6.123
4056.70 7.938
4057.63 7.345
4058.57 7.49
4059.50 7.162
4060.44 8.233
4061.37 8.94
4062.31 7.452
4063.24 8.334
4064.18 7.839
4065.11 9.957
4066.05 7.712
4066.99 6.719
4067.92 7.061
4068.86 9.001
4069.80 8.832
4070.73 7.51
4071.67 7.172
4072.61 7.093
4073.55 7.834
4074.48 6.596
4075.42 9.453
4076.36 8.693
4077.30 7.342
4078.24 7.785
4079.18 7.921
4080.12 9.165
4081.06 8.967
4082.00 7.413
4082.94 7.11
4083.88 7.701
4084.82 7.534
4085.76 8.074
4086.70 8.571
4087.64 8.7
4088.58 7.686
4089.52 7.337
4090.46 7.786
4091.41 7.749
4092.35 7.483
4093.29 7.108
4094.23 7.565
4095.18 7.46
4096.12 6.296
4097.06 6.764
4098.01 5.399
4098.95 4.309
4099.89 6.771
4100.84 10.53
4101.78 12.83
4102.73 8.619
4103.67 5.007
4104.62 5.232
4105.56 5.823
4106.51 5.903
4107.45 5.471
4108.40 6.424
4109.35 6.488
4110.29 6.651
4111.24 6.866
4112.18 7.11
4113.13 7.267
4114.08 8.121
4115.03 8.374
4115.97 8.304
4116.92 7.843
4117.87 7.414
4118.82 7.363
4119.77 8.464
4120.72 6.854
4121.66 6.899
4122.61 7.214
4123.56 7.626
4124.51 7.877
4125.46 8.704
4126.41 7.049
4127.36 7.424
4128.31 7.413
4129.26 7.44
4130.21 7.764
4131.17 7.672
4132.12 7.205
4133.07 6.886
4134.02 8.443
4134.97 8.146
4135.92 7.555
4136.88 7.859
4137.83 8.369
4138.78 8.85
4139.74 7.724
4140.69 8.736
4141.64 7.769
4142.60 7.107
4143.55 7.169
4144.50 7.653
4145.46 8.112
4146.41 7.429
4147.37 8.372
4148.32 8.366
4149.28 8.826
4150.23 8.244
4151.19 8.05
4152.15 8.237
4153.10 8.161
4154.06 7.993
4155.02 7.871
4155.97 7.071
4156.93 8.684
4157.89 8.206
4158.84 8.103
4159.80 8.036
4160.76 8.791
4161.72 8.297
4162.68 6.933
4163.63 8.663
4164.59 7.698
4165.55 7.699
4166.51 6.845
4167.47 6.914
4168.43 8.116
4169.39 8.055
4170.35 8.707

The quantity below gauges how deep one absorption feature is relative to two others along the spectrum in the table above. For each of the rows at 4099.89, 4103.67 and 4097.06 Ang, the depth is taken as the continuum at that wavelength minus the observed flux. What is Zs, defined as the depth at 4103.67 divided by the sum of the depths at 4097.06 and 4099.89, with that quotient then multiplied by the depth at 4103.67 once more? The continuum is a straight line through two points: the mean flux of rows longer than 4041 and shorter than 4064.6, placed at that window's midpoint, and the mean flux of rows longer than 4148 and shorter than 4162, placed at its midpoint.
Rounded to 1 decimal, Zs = 3.6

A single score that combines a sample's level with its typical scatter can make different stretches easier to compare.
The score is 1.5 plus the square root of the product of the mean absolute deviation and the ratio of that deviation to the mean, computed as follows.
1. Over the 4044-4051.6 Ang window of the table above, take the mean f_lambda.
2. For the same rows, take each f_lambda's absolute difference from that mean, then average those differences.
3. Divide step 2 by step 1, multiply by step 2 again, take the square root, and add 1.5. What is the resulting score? 1.77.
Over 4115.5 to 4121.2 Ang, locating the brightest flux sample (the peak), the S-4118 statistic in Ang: 4119.77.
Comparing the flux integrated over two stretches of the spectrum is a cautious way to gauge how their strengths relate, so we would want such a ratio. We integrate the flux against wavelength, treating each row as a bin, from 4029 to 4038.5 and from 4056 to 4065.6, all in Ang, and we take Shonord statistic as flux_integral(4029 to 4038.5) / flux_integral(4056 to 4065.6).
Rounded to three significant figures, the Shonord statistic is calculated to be 1.02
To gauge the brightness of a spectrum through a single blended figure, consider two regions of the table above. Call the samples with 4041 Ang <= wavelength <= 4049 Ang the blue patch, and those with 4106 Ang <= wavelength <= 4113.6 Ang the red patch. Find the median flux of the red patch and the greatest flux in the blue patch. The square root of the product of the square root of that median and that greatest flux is 5.0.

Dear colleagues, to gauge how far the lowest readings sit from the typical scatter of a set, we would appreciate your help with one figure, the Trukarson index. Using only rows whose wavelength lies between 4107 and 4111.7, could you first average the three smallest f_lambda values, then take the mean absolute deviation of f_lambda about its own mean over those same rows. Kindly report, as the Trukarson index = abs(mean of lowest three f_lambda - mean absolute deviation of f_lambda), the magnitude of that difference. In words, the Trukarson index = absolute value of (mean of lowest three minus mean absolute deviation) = 5.8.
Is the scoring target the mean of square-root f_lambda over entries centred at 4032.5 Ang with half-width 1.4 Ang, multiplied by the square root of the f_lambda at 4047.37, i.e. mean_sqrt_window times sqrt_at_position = 8.4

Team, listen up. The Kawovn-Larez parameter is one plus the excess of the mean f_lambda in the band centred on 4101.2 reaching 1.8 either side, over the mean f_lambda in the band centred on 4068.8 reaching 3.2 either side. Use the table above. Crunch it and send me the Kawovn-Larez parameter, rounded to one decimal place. 3.0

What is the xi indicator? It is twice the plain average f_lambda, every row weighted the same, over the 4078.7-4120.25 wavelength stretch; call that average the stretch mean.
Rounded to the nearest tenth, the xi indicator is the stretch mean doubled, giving 14.9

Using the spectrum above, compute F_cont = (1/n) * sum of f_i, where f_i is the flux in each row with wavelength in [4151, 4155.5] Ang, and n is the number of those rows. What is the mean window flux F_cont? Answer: 8.06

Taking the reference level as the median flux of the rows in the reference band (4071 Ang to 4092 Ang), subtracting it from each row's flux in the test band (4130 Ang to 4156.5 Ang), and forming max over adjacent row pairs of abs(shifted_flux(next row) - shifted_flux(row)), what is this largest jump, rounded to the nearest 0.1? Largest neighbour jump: 1.6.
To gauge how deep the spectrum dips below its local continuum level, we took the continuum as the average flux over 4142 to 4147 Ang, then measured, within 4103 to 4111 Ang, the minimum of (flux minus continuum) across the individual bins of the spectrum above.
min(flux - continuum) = -2.5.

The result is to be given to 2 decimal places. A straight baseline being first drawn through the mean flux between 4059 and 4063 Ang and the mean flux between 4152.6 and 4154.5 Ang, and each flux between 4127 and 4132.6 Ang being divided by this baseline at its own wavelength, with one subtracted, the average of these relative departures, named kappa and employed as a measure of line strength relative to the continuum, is -0.07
